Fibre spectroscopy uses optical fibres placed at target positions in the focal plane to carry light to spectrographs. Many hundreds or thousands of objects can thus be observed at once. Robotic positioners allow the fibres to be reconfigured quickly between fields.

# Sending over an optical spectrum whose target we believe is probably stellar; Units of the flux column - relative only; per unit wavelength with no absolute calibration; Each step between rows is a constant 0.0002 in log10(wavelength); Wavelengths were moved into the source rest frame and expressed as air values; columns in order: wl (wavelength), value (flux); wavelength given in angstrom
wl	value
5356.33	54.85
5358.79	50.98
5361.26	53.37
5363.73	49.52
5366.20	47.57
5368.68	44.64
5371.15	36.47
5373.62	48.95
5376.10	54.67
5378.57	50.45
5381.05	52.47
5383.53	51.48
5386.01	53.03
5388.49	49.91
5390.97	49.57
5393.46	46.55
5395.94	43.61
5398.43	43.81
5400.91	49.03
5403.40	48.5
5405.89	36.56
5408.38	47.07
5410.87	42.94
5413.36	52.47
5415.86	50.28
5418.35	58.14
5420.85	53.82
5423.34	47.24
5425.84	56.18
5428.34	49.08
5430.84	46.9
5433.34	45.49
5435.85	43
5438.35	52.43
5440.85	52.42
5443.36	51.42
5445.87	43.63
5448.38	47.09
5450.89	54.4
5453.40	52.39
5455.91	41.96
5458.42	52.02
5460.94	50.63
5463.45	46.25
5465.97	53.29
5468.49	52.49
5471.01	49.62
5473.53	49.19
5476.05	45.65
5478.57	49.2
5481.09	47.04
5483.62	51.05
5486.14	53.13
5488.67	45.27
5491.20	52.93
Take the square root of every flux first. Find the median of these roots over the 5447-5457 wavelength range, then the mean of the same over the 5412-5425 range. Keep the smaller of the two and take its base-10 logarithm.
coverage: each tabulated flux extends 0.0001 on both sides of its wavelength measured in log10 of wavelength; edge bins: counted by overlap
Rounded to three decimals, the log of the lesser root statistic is 0.848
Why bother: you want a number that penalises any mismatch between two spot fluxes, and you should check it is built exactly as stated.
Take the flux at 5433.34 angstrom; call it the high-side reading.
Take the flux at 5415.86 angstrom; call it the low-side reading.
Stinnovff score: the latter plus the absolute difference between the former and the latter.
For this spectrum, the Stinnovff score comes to 55.1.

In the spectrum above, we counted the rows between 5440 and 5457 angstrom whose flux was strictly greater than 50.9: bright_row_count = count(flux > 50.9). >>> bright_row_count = 4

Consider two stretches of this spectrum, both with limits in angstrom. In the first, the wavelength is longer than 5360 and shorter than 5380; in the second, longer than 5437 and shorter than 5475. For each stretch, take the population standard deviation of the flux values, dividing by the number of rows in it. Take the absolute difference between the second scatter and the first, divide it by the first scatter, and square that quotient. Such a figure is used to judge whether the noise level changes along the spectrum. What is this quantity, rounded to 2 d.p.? 0.11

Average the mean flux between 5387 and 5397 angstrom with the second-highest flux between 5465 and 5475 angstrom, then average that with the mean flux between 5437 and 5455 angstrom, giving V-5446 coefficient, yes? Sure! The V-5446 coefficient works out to 50.2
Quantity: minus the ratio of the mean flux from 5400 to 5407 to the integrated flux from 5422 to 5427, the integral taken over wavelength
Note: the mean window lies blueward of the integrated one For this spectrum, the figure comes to -0.173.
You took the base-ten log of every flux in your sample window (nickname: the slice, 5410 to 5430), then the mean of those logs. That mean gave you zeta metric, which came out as 1.71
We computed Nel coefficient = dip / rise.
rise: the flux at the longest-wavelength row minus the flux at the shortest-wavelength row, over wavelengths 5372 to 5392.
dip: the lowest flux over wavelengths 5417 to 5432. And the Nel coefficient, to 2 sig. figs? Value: 76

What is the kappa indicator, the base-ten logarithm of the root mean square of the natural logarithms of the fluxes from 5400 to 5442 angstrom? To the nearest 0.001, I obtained 0.589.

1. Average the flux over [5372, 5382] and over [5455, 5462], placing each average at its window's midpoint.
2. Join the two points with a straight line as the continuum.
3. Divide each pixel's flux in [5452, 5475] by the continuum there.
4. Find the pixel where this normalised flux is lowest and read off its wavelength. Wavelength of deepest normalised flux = 5455.91 angstrom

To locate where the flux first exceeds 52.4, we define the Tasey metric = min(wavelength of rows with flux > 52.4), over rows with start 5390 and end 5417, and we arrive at 5413.36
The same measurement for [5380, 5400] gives 5381.05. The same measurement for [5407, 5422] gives 5413.36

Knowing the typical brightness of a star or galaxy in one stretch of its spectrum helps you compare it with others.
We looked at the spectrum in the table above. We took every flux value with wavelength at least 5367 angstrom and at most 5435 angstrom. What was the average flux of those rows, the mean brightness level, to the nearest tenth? 48.5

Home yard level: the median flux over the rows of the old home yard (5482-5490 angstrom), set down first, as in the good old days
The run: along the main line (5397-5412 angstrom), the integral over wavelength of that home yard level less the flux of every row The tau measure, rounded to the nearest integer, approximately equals 96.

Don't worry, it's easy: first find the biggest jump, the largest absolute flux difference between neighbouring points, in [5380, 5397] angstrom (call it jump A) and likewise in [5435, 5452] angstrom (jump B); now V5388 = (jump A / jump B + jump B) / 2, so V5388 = 4.9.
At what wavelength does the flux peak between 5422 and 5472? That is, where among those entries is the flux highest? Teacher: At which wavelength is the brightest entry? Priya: 5425.84 angstrom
